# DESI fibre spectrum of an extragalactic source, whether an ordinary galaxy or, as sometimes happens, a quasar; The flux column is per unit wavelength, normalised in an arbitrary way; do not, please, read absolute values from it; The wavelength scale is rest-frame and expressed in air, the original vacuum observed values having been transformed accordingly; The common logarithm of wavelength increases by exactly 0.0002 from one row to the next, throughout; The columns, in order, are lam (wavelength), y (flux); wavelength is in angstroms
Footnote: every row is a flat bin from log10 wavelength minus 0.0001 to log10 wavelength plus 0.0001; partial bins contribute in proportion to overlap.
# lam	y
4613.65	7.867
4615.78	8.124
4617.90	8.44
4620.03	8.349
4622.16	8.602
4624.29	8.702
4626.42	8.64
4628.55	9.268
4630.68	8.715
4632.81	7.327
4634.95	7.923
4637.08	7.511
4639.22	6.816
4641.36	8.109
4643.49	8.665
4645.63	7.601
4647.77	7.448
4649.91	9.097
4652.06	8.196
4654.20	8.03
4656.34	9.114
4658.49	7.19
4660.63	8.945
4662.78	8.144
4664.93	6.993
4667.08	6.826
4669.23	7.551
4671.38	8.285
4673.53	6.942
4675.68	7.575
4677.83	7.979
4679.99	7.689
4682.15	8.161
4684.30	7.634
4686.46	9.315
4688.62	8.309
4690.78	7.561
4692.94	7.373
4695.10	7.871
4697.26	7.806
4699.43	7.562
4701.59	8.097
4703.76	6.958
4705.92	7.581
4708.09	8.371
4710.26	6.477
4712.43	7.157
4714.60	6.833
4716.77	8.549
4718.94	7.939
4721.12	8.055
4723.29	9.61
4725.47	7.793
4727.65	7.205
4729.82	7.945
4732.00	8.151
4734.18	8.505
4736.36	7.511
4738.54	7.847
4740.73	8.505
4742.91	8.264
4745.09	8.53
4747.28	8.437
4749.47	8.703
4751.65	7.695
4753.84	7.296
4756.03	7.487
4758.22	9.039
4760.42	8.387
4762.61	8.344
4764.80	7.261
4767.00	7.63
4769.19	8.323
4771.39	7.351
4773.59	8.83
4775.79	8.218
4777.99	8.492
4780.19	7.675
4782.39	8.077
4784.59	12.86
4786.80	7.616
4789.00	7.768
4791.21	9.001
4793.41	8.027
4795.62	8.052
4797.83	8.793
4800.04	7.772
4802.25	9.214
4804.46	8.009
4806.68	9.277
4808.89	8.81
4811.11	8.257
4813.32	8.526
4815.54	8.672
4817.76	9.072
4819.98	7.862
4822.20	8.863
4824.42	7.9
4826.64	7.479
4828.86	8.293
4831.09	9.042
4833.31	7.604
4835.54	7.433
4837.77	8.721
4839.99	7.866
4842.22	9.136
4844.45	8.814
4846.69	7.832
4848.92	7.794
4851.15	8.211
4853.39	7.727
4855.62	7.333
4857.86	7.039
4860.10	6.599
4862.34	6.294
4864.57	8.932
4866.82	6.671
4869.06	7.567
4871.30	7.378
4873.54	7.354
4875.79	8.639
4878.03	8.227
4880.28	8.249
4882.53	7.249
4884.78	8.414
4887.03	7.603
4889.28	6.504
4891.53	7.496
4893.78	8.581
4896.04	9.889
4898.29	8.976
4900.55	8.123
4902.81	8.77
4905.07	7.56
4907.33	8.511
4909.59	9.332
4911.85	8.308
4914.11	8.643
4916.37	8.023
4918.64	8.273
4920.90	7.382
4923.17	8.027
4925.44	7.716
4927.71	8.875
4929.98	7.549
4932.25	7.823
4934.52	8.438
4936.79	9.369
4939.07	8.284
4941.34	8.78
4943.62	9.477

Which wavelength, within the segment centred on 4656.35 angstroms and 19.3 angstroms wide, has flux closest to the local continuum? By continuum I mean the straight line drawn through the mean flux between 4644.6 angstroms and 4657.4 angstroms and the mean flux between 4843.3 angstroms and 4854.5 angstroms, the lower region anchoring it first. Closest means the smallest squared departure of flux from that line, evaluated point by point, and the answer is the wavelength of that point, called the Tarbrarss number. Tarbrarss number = 4652.06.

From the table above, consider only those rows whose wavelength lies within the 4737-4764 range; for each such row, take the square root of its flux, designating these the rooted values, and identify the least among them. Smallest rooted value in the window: 2.70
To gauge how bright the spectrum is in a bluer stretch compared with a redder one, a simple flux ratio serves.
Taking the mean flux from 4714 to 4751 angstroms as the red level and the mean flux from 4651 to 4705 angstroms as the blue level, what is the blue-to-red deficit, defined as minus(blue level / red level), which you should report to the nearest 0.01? -0.96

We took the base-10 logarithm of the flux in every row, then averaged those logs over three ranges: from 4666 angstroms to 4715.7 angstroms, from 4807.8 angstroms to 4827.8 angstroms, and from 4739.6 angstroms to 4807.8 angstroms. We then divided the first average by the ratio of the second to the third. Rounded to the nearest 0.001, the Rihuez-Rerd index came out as 0.879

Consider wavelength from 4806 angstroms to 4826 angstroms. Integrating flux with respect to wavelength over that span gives 171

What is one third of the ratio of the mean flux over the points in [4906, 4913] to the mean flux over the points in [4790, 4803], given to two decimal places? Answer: 0.34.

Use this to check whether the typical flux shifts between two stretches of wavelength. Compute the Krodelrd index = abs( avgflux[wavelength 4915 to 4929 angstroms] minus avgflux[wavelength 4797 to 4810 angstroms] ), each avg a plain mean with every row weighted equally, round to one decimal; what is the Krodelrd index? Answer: 0.6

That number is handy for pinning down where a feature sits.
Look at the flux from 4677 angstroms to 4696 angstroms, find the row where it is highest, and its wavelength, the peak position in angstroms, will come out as 4686.46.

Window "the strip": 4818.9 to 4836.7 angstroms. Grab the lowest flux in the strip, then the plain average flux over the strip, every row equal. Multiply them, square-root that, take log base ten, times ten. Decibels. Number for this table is 8.89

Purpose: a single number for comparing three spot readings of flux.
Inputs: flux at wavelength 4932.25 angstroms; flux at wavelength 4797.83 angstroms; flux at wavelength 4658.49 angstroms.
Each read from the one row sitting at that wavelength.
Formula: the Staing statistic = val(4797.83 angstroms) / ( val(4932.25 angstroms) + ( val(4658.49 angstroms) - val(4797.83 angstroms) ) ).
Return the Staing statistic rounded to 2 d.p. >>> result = 1.41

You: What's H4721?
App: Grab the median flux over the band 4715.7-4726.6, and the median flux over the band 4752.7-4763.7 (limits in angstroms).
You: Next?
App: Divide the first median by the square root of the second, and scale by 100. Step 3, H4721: 279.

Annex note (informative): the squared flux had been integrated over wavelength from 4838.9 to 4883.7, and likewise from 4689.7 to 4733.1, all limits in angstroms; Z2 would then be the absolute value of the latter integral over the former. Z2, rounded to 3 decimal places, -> 0.967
